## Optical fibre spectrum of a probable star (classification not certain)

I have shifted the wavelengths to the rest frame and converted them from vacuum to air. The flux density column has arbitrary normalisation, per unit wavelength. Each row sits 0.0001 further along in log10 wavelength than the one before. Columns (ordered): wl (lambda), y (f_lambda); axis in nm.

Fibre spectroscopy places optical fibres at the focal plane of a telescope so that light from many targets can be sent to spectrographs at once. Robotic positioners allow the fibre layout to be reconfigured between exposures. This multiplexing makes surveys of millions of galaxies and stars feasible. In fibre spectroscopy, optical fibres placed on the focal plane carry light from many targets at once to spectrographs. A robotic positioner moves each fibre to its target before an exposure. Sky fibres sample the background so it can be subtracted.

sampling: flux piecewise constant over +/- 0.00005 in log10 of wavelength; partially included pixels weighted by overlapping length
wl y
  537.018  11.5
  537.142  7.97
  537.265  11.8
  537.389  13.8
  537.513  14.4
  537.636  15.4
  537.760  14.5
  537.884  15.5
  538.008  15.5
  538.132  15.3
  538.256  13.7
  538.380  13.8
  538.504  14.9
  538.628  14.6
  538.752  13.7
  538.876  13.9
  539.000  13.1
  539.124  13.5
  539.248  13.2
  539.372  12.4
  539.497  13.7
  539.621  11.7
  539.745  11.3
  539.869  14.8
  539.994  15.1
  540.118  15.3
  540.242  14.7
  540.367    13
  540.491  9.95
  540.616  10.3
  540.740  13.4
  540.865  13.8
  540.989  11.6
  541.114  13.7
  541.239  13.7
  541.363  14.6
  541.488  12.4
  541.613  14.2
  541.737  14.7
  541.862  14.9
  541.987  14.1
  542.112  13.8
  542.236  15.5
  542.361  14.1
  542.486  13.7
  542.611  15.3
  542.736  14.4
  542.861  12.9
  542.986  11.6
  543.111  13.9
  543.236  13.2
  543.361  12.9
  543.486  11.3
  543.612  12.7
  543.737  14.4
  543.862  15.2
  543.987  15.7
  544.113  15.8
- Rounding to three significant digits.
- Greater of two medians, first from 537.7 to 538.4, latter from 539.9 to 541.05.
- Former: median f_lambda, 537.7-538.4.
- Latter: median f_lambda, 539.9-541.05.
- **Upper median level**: 14.9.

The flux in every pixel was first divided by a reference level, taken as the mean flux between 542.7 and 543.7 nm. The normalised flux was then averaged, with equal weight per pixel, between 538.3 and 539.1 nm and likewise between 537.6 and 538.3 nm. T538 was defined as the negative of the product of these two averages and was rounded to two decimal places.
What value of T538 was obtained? -1.27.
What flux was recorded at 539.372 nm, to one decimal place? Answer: 12.4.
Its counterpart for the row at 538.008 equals 15.5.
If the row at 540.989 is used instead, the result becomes 11.6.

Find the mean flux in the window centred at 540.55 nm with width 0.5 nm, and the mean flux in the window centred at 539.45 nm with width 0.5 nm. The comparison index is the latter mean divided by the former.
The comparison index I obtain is 1.09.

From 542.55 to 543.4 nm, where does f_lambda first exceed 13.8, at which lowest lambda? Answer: 542.611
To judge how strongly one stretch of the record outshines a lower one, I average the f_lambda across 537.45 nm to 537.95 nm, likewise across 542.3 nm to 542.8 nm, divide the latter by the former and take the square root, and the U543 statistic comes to 0.98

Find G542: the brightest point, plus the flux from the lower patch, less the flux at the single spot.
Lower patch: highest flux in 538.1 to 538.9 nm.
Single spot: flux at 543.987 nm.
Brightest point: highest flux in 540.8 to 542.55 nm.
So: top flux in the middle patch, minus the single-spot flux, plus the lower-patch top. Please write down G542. 15.1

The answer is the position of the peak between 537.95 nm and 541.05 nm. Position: 538.008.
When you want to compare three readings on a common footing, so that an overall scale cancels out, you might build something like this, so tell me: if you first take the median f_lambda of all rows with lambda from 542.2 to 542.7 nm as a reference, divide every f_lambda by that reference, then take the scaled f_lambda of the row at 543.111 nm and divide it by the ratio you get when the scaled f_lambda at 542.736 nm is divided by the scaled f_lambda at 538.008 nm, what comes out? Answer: 1.02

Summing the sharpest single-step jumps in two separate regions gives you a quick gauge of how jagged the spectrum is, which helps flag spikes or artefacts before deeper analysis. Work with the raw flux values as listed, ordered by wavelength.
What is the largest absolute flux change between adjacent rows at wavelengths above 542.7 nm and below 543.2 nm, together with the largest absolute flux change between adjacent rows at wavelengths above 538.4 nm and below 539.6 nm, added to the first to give 3.6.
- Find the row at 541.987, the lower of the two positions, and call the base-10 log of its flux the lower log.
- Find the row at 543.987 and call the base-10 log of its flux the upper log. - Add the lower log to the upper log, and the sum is 2.35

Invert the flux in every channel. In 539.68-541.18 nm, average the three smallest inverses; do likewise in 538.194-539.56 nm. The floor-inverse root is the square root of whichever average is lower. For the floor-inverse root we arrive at 0.258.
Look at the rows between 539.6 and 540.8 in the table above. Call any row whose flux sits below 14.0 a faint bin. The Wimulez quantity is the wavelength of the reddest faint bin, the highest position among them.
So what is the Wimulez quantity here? 540.740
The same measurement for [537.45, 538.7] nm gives 538.380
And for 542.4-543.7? 543.612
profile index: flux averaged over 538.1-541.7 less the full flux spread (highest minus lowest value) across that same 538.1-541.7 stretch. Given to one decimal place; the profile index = 8.1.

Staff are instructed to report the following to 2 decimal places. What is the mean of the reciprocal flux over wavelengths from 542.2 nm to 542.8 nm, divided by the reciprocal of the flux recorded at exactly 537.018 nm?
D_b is 0.79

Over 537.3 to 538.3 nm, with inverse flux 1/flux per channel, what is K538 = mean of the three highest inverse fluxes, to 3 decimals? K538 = 0.072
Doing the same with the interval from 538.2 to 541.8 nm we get 0.095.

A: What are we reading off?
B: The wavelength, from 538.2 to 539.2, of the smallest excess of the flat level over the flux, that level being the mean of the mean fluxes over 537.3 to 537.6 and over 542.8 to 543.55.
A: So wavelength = 538.504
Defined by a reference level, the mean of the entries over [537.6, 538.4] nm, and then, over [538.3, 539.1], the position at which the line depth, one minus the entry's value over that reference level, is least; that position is 538.504 nm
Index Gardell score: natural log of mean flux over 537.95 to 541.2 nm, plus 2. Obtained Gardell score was 4.60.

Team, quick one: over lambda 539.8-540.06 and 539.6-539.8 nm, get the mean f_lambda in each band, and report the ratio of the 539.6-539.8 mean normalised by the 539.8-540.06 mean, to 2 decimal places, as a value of 0.77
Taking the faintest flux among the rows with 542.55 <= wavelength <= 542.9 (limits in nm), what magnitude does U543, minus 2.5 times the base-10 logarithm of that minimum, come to -2.78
